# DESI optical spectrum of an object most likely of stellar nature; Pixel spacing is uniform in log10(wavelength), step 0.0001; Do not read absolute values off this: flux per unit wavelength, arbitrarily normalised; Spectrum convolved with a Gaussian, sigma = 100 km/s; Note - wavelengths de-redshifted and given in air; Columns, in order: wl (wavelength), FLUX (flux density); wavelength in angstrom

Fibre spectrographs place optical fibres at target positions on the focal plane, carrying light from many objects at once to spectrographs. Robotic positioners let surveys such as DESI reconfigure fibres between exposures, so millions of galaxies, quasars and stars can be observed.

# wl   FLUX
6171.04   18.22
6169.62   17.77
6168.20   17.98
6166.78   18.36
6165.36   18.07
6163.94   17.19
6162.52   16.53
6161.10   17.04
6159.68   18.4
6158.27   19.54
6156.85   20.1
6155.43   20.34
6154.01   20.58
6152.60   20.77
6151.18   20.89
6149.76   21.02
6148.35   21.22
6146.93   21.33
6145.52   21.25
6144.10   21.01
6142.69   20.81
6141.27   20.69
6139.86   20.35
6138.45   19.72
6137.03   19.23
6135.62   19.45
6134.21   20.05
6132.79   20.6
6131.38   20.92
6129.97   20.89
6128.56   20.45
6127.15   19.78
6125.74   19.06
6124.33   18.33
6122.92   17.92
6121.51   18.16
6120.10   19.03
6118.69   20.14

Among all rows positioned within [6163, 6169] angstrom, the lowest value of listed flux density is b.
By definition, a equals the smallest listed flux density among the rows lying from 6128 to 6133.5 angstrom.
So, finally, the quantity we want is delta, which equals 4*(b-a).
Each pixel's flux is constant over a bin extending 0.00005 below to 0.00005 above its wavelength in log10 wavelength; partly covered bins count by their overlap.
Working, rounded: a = 20.45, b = 17.19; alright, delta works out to -13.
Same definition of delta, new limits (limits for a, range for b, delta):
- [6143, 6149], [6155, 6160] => -10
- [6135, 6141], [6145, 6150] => 7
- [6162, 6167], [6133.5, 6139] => 11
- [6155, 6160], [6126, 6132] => 6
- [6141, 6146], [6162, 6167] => -17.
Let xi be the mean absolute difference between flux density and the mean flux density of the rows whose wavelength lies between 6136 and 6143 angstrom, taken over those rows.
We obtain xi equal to 0.55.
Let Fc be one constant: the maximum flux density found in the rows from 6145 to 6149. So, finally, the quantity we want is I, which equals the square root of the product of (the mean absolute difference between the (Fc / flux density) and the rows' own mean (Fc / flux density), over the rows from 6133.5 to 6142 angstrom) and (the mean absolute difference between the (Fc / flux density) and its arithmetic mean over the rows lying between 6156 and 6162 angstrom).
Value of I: 0.039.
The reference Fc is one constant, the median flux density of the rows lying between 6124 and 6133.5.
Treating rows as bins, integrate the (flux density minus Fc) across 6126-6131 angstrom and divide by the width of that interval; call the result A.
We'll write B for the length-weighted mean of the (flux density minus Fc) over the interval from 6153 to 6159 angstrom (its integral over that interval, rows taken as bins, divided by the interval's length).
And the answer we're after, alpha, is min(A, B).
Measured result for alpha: -0.3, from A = -0.2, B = -0.3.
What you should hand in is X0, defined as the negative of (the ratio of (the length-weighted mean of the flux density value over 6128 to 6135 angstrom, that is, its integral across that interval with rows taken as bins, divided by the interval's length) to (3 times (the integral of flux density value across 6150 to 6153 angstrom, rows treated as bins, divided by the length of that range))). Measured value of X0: -0.329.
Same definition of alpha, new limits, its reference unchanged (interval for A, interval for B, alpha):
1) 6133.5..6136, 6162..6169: -2.8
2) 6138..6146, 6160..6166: -3.2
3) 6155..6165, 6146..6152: -2.1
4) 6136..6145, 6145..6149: -0.2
